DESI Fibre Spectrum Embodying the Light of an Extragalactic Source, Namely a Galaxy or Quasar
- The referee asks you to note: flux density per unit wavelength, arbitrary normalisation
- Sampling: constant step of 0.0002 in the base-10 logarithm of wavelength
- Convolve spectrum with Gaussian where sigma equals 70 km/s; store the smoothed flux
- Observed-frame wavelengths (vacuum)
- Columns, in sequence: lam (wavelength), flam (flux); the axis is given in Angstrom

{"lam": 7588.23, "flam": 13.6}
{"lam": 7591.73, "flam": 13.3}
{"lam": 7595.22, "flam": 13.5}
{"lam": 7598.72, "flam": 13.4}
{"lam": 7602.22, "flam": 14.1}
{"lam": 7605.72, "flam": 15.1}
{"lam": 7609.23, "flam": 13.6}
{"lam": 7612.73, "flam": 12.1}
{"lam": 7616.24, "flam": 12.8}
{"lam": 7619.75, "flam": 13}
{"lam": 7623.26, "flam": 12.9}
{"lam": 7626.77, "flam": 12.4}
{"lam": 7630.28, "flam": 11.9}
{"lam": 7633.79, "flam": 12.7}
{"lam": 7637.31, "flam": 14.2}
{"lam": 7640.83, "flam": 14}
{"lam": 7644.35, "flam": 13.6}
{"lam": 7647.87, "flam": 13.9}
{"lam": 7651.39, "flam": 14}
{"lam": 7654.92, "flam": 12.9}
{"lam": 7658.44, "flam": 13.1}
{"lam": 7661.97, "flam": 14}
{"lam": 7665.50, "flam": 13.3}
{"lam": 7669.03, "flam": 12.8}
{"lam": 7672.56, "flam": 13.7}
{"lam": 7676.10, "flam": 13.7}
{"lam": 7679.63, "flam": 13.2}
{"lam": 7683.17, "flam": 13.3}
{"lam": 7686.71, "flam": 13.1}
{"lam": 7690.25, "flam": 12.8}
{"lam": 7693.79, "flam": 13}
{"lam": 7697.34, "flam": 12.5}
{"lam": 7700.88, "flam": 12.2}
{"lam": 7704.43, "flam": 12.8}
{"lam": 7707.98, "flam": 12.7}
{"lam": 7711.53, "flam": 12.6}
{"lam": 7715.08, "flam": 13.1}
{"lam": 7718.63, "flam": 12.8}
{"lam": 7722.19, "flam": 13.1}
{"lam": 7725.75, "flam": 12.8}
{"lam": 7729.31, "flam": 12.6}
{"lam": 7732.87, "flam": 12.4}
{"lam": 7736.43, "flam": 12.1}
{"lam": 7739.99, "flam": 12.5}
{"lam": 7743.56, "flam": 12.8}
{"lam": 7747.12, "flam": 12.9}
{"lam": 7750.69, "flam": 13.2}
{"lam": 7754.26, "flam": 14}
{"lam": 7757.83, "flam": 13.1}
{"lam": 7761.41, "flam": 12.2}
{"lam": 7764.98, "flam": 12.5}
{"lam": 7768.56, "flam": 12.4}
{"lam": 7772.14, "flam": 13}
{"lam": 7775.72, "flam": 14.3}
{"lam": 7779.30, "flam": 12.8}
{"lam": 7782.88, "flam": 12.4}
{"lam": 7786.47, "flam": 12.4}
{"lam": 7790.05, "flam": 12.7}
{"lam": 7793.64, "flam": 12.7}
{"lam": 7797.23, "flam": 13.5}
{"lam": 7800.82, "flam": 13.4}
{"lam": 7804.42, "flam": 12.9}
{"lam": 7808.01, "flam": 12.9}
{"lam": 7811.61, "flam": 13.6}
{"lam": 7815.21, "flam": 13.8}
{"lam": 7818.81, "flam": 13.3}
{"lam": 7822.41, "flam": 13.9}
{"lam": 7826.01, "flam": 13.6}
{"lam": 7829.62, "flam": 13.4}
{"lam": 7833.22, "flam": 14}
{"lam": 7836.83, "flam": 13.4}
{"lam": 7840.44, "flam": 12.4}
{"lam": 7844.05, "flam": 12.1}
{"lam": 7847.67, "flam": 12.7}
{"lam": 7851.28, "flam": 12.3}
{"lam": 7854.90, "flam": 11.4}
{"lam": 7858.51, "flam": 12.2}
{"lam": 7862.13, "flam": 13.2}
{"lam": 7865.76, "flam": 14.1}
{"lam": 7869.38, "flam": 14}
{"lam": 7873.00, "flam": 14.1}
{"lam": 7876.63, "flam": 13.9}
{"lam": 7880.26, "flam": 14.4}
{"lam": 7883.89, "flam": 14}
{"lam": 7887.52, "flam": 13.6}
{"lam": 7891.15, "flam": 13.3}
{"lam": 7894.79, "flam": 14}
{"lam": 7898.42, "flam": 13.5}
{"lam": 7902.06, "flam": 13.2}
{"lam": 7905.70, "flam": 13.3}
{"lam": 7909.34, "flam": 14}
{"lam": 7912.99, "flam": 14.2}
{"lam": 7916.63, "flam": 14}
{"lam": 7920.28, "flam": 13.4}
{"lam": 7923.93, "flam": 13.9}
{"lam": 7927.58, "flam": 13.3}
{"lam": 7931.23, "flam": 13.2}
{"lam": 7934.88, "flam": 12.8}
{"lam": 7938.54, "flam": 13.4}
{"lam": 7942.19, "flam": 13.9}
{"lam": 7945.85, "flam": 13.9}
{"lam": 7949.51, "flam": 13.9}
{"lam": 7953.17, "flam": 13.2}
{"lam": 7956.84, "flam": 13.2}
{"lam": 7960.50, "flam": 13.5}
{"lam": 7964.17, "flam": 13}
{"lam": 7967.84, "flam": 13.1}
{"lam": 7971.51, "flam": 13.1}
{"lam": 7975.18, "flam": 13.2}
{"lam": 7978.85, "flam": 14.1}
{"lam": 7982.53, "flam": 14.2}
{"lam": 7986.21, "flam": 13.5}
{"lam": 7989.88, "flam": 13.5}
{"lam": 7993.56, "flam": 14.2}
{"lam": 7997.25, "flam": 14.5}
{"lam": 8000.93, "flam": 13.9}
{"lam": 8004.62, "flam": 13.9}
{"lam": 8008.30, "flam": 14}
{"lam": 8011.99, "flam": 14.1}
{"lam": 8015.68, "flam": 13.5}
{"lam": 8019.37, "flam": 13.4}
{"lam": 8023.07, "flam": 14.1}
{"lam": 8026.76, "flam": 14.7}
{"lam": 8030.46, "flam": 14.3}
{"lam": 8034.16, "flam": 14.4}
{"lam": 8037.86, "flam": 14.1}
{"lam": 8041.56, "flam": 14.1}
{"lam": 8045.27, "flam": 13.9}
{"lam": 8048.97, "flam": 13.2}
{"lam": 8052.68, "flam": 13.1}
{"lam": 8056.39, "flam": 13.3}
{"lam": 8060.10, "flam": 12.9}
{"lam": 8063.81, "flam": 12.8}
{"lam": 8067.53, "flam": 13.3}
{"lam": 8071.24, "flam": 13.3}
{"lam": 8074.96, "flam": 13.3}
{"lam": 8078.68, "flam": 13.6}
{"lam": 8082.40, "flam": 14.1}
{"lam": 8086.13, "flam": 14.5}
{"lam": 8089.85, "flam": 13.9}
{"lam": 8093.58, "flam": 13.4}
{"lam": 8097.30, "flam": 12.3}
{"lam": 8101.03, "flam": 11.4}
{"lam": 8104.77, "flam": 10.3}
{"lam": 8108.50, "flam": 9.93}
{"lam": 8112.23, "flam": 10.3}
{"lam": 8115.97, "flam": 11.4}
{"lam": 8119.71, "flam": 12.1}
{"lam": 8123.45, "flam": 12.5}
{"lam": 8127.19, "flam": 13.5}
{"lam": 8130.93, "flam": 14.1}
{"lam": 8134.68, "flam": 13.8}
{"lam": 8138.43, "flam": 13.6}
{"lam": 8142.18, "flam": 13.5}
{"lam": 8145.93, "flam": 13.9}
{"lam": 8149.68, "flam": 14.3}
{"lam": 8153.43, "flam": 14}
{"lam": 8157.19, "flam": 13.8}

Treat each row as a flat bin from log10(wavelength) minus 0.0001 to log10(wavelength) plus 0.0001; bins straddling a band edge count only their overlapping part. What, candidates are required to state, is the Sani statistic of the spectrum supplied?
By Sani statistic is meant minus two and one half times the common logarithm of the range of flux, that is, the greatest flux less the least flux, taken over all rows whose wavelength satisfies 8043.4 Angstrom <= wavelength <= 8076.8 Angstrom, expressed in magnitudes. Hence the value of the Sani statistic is -0.10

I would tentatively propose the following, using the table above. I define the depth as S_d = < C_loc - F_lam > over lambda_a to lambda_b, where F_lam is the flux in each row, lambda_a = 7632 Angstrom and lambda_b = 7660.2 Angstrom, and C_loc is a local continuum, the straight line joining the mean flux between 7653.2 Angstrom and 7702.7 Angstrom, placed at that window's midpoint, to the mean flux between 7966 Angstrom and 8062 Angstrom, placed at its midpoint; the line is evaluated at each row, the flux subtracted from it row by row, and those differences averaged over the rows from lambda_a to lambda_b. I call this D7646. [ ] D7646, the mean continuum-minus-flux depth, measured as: -0.5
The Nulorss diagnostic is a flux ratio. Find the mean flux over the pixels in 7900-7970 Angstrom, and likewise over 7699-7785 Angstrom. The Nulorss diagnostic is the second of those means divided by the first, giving 0.95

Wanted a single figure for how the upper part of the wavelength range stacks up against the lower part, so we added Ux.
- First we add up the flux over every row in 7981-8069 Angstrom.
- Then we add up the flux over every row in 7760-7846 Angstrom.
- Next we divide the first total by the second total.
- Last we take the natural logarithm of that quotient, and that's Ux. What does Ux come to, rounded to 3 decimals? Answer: 0.054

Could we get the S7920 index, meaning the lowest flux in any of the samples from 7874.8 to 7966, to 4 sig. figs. 12.80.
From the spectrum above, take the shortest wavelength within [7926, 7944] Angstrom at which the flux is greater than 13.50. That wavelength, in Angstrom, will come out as 7942.19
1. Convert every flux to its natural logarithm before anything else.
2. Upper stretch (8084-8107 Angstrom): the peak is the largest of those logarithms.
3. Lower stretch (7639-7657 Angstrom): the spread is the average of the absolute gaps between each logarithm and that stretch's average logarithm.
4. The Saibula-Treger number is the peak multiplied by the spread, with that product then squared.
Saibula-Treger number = 0.0046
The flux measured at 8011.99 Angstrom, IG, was 14.1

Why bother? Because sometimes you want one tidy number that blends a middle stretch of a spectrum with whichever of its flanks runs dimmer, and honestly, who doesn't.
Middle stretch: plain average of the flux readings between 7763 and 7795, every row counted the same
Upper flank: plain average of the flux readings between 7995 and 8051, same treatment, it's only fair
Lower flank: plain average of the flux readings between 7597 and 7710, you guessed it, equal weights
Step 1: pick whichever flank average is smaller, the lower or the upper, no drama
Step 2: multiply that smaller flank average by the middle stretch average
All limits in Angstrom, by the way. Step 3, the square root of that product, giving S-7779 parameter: 13.0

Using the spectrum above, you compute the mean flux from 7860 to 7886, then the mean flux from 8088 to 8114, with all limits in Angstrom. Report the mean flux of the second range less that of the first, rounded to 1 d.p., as -2.3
